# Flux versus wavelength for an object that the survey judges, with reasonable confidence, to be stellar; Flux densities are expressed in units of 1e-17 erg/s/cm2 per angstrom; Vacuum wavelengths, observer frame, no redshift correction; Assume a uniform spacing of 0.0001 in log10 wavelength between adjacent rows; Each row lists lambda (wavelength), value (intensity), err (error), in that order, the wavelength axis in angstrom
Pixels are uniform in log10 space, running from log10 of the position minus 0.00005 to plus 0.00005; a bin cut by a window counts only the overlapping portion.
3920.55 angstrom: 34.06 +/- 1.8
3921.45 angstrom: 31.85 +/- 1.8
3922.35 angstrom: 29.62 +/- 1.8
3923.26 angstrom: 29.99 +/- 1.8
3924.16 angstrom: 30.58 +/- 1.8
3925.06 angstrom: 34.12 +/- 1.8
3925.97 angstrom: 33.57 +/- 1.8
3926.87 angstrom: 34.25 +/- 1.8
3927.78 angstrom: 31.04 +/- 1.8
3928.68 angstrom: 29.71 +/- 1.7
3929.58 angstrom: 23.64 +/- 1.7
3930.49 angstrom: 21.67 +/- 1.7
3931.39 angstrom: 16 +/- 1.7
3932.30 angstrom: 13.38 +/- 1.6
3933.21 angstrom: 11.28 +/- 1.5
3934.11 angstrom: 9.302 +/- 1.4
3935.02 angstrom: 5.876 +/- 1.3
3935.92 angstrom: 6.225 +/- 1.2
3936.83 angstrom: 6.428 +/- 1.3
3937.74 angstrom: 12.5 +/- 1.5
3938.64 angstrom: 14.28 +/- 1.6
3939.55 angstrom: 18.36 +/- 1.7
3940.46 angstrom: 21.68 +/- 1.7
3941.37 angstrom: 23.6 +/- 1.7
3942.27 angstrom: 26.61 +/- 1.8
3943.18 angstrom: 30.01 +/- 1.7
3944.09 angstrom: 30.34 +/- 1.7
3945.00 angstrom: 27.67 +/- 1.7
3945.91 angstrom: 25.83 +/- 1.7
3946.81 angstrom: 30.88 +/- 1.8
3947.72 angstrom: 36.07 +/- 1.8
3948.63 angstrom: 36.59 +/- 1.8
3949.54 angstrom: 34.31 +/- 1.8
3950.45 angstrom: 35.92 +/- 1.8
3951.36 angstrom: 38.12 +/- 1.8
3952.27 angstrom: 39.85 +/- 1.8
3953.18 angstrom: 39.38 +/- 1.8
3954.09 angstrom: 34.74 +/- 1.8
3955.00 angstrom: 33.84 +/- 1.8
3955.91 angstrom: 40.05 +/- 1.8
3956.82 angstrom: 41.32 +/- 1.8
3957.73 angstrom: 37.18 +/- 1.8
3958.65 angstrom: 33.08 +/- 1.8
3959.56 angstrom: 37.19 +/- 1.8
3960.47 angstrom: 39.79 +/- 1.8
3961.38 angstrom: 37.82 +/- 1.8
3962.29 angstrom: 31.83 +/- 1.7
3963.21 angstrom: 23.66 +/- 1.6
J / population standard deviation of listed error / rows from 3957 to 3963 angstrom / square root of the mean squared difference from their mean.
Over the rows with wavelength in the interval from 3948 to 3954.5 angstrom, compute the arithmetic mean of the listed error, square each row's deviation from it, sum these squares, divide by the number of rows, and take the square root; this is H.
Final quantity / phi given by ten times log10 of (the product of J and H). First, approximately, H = 0.00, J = 0.04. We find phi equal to -171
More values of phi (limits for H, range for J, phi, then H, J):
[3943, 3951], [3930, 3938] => -21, 0.05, 0.17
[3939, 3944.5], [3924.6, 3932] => -27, 0.04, 0.05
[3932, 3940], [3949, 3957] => -165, 0.16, 0.00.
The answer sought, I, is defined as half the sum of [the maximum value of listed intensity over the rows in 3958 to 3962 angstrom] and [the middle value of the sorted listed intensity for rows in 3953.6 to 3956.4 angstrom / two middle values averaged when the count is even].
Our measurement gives 37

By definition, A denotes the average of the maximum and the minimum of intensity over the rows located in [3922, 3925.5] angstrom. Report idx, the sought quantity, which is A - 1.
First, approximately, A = 32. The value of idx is 30.9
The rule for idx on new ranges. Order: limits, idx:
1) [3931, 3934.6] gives 11.7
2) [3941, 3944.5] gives 26.0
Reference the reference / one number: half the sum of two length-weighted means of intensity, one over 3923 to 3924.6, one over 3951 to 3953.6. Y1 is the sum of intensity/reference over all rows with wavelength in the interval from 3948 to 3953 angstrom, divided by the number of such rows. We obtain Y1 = 1.06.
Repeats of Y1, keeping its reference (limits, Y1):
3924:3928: 0.94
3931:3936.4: 0.30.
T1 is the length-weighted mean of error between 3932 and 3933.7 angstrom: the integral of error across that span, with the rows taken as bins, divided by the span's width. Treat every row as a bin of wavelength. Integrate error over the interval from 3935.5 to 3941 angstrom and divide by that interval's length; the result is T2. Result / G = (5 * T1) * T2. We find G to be 11.6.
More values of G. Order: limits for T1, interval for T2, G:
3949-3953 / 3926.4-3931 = 15.7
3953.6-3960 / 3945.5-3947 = 15.8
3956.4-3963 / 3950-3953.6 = 16.0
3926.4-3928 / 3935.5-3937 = 11.1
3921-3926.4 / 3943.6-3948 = 15.6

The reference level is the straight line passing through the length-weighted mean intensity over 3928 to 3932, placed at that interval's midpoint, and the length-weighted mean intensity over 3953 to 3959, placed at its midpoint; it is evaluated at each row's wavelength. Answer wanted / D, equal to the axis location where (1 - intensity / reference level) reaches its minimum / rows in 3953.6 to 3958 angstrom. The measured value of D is 3956.82 angstrom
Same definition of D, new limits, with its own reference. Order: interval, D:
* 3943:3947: 3943.18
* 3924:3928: 3925.06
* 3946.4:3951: 3947.72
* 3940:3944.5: 3943.18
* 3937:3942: 3941.37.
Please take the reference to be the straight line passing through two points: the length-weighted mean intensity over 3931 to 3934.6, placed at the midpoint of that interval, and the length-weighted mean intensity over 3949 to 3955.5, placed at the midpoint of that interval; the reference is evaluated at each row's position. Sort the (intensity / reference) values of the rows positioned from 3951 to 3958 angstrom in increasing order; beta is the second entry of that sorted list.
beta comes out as 0.86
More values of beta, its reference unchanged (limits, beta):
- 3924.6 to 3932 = 2.29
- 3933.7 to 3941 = 0.38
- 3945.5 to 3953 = 1.03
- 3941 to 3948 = 1.00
